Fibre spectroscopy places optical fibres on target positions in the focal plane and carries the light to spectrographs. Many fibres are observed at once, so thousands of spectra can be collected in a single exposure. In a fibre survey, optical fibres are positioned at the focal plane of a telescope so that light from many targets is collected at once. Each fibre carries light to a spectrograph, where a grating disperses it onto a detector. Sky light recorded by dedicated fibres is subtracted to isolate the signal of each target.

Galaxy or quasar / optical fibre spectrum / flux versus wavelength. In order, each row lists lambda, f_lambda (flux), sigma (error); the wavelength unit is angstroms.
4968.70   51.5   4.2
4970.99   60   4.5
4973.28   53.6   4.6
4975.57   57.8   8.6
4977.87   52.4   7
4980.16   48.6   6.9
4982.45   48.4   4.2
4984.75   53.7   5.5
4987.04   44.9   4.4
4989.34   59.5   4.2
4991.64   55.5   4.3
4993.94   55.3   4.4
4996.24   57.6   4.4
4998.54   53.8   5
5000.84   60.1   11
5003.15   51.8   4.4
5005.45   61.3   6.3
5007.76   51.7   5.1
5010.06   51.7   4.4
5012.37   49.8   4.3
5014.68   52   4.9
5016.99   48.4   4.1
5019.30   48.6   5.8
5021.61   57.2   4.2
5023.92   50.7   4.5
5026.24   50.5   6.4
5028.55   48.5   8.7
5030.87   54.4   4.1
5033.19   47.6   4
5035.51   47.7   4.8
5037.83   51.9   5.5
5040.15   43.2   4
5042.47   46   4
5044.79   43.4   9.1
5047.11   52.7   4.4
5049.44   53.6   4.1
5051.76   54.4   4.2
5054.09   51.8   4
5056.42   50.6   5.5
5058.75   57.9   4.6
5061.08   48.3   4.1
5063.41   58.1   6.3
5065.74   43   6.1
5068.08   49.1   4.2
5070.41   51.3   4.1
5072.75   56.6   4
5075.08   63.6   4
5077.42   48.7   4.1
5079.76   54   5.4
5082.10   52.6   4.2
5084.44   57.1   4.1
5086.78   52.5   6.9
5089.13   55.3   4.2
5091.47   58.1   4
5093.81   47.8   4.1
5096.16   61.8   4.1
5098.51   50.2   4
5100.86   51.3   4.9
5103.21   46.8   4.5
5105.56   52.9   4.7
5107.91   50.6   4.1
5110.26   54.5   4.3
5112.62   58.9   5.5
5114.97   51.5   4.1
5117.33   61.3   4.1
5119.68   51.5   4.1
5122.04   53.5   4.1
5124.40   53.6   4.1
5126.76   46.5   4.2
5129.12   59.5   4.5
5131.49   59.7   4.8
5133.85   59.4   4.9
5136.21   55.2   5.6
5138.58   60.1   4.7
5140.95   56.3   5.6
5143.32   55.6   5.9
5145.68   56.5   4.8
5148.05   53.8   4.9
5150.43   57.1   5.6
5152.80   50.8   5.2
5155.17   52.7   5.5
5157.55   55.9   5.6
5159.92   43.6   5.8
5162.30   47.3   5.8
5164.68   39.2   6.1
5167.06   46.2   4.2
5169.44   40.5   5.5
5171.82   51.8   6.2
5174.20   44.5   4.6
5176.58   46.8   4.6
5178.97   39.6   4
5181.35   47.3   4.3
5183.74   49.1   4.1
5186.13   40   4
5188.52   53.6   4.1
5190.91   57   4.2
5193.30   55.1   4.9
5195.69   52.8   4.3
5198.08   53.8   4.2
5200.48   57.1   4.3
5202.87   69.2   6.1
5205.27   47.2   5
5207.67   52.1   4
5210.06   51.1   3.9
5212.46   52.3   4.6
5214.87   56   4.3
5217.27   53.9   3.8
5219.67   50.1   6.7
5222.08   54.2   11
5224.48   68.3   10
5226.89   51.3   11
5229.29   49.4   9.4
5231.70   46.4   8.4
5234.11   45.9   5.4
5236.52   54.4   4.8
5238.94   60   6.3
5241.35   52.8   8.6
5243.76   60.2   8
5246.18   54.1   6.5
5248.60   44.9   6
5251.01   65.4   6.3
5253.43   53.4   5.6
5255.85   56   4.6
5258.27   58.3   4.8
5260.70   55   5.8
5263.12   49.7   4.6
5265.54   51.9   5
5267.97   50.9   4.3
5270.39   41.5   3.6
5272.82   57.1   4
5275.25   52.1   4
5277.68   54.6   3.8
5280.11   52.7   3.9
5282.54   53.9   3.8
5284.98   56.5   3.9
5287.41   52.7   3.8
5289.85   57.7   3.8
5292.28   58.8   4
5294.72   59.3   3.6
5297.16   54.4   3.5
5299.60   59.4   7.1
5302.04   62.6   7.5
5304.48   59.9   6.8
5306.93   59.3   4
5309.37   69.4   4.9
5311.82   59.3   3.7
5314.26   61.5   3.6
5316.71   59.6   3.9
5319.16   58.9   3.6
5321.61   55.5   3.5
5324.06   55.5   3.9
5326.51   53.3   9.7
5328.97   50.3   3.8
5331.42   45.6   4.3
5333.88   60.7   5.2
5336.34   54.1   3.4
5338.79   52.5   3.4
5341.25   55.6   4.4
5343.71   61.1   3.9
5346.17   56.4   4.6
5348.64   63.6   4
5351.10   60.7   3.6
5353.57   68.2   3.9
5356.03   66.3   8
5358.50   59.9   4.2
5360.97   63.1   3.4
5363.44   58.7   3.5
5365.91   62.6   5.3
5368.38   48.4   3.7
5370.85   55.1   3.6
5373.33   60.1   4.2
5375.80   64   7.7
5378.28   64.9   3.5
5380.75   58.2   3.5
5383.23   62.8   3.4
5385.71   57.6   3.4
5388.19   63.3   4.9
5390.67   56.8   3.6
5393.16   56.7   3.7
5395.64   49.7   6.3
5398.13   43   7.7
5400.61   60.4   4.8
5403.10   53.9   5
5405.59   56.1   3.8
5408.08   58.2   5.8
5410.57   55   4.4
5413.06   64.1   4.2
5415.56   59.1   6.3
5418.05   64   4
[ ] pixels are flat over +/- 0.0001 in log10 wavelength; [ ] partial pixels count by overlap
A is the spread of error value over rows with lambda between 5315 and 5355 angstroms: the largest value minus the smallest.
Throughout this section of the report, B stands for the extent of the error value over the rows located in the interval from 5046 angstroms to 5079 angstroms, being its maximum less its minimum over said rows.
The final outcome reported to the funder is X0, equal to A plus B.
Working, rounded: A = 6.3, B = 2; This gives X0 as 9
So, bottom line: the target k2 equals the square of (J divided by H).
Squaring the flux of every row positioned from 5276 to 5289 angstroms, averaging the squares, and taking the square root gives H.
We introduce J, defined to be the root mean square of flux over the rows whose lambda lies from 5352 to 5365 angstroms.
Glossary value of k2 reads 1.37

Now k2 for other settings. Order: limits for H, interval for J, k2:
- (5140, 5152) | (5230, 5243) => 0.87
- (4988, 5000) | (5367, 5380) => 1.09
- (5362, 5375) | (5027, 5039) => 0.77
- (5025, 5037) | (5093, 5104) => 1.08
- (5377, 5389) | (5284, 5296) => 0.86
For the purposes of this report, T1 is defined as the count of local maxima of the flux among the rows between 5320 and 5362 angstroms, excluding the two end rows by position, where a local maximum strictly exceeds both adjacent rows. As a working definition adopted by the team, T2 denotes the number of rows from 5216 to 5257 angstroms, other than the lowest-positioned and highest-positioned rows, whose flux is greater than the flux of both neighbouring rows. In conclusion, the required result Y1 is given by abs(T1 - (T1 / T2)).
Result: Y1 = 3.0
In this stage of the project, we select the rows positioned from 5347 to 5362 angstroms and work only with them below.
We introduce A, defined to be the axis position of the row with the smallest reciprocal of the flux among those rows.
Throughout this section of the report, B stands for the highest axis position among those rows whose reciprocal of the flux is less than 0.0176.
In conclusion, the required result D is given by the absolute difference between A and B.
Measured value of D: 7.4 angstroms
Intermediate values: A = 5353.57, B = 5360.97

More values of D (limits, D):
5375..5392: 9.9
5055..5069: 0.0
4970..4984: 4.6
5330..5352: 2.5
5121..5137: 2.4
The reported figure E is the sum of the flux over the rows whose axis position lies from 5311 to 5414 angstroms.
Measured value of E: 2431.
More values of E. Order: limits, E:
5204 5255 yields 1123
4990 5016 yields 601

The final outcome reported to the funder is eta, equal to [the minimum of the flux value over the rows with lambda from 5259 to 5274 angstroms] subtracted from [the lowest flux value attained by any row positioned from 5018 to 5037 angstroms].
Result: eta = 6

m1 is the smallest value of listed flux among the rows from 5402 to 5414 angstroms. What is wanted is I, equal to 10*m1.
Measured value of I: 539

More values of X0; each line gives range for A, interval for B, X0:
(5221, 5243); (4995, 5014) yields 13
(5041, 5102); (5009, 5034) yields 10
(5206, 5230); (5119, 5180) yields 9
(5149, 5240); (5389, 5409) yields 11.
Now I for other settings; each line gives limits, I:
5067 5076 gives 491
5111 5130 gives 465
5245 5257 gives 449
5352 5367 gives 587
